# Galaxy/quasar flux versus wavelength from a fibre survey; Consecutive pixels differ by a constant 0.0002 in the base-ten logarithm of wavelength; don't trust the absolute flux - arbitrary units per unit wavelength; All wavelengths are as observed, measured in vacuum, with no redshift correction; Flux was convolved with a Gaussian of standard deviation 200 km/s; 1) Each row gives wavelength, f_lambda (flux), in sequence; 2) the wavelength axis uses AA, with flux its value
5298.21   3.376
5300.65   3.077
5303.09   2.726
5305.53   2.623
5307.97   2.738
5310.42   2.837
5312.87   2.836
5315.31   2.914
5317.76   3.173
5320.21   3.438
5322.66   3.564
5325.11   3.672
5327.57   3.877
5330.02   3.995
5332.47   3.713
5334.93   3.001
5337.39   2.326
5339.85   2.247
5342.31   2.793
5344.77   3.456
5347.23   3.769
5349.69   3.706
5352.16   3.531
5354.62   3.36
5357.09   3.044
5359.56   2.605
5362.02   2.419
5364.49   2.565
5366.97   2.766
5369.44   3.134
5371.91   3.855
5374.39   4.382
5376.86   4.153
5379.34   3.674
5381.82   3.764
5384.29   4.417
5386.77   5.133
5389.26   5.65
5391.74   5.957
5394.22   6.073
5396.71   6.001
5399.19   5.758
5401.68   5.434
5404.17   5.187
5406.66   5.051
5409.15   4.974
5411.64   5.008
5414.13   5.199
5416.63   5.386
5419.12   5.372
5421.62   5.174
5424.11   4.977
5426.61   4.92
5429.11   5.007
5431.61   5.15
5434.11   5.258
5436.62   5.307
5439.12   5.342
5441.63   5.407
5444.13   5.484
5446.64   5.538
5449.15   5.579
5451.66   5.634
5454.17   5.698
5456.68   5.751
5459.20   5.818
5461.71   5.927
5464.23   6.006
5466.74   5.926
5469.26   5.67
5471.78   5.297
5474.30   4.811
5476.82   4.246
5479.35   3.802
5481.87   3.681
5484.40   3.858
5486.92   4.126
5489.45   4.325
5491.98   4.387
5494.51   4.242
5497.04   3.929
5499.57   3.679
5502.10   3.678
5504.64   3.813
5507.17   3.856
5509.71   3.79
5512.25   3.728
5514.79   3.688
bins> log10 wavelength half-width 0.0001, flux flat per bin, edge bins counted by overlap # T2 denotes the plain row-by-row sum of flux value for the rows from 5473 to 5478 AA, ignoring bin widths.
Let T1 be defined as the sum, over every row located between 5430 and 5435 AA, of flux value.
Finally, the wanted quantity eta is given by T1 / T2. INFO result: 1.15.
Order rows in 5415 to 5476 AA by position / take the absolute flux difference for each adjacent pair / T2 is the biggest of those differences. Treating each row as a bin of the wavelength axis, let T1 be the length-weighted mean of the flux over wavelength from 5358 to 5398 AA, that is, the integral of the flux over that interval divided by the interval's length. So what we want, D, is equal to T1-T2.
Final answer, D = 3.7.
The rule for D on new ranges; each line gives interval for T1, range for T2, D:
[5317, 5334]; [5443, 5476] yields 3.1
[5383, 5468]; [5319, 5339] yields 4.7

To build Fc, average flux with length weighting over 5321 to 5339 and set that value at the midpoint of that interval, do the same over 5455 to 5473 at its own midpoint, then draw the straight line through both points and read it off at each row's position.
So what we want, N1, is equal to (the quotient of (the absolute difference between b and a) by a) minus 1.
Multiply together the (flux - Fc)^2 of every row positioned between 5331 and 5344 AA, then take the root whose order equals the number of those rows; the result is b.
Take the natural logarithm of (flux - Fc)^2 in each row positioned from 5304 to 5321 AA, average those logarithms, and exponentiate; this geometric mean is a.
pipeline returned 10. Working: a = 0.04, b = 0.50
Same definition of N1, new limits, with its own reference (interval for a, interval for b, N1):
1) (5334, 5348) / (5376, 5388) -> 0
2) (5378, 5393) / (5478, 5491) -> 16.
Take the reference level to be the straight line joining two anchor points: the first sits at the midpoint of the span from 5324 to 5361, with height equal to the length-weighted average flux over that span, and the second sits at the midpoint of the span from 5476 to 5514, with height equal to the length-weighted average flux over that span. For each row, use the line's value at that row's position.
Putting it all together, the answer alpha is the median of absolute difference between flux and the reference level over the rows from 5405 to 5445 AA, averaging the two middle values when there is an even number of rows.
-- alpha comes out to 1.58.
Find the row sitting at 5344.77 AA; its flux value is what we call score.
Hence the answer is 3.456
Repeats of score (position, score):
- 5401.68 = 5.434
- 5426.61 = 4.92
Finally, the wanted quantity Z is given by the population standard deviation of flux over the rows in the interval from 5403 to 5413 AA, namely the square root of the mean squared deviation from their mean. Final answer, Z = 0.08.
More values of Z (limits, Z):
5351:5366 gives 0.42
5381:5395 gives 0.84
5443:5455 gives 0.07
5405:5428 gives 0.16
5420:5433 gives 0.10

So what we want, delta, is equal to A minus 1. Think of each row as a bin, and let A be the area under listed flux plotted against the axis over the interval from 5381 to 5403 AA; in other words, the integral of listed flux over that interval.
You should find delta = 117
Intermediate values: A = 118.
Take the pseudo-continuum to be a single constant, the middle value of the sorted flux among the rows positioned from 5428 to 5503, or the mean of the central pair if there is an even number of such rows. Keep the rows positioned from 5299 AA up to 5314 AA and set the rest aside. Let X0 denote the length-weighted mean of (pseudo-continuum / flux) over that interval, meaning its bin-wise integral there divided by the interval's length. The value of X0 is 1.88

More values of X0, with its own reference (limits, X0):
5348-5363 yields 1.72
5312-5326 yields 1.63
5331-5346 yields 1.86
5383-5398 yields 0.97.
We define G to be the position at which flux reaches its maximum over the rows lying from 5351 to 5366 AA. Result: 5352.16 AA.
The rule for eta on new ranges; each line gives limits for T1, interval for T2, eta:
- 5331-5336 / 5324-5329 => 0.89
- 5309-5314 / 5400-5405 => 0.53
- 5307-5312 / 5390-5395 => 0.46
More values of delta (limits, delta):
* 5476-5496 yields 81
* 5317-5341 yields 78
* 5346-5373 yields 84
